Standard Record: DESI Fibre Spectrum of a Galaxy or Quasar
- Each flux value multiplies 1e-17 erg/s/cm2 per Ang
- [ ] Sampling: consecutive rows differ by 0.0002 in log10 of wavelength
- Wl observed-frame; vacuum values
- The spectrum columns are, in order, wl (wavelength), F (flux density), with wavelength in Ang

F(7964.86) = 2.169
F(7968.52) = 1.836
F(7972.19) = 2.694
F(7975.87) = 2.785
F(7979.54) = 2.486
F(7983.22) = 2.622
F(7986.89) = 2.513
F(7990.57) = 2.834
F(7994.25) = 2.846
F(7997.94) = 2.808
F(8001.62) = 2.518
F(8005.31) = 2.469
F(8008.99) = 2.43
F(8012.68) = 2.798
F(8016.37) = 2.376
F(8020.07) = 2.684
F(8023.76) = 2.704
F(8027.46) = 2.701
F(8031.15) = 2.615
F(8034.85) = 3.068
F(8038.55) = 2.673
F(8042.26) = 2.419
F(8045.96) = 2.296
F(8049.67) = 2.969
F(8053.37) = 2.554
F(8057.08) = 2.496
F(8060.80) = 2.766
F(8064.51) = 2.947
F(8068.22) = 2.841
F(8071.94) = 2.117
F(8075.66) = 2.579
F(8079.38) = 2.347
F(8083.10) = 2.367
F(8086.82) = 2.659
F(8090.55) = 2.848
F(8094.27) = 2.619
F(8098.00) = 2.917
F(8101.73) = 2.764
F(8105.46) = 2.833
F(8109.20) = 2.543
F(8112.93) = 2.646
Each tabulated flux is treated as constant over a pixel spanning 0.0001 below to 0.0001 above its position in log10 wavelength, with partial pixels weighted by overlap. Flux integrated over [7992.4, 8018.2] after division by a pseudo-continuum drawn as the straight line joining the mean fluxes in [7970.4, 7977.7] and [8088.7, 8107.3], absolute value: 24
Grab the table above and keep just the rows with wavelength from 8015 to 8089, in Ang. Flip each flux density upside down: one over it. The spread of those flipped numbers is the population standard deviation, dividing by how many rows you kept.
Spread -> 0.036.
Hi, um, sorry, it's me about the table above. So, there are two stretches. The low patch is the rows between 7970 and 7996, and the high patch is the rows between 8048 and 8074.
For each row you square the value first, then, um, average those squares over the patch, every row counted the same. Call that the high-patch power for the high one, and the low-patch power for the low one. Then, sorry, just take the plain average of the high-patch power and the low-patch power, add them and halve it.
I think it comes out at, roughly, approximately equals 7.2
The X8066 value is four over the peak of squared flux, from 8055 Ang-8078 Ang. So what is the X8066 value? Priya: 0.46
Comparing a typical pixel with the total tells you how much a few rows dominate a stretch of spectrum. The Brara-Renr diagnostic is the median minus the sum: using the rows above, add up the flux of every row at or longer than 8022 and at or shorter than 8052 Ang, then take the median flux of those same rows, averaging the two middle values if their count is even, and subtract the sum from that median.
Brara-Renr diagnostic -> -18.8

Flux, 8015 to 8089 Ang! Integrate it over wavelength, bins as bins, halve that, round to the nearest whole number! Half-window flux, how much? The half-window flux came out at 97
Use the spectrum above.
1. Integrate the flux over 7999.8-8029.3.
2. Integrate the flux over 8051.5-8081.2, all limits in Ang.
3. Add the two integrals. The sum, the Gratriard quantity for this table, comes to 153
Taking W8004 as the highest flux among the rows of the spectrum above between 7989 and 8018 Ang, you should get 2.846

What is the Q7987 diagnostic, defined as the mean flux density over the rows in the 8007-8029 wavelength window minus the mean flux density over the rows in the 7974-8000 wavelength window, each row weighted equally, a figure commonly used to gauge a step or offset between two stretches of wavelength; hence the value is -0.084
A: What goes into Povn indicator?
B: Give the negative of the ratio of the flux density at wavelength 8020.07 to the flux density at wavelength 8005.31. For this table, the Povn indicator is -1.09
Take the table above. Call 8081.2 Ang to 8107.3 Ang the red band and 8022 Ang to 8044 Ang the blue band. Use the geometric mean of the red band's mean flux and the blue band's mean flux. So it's 2.71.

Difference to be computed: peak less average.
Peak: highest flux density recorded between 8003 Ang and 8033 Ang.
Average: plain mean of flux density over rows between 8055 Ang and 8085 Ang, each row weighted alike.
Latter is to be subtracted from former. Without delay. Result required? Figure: 0.24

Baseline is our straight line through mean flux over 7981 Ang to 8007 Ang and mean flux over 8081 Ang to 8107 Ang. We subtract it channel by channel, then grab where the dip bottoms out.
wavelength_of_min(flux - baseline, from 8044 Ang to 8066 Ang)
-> 8045.96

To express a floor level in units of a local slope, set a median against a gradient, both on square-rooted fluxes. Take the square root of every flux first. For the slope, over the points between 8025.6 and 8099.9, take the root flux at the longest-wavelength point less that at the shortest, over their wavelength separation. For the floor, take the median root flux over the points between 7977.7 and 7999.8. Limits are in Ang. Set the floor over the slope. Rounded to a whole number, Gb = 1803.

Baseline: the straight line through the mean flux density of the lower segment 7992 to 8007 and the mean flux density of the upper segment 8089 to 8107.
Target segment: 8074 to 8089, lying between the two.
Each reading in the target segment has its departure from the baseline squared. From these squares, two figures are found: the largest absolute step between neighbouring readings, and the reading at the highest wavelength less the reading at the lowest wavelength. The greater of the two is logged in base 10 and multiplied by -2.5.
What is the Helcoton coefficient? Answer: 2.04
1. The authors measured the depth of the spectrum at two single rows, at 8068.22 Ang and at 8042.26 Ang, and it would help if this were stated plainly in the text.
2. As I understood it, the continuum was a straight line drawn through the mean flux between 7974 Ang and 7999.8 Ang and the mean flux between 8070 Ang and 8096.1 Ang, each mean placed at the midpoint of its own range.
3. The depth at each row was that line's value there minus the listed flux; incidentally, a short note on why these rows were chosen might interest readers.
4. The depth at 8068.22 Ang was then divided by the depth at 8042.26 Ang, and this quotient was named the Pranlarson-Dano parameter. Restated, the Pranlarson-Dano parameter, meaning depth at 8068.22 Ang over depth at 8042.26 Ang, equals -1.8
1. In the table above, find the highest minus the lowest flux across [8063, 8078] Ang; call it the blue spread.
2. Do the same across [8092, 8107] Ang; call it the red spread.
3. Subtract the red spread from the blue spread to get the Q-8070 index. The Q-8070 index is 0.5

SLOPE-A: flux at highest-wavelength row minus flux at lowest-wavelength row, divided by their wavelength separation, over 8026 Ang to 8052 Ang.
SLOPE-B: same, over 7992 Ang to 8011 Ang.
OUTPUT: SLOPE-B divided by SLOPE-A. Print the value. -2.3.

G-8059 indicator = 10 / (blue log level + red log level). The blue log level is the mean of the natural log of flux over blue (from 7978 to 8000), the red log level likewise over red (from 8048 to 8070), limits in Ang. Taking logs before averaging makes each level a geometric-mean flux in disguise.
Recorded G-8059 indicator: 5.00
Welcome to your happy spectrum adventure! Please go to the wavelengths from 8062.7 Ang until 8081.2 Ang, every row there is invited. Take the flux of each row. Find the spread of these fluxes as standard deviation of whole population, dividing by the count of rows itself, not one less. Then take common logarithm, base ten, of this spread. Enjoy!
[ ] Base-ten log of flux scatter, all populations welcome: -0.51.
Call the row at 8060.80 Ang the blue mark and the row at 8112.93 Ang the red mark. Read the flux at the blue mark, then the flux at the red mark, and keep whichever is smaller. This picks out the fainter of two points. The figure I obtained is 2.65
